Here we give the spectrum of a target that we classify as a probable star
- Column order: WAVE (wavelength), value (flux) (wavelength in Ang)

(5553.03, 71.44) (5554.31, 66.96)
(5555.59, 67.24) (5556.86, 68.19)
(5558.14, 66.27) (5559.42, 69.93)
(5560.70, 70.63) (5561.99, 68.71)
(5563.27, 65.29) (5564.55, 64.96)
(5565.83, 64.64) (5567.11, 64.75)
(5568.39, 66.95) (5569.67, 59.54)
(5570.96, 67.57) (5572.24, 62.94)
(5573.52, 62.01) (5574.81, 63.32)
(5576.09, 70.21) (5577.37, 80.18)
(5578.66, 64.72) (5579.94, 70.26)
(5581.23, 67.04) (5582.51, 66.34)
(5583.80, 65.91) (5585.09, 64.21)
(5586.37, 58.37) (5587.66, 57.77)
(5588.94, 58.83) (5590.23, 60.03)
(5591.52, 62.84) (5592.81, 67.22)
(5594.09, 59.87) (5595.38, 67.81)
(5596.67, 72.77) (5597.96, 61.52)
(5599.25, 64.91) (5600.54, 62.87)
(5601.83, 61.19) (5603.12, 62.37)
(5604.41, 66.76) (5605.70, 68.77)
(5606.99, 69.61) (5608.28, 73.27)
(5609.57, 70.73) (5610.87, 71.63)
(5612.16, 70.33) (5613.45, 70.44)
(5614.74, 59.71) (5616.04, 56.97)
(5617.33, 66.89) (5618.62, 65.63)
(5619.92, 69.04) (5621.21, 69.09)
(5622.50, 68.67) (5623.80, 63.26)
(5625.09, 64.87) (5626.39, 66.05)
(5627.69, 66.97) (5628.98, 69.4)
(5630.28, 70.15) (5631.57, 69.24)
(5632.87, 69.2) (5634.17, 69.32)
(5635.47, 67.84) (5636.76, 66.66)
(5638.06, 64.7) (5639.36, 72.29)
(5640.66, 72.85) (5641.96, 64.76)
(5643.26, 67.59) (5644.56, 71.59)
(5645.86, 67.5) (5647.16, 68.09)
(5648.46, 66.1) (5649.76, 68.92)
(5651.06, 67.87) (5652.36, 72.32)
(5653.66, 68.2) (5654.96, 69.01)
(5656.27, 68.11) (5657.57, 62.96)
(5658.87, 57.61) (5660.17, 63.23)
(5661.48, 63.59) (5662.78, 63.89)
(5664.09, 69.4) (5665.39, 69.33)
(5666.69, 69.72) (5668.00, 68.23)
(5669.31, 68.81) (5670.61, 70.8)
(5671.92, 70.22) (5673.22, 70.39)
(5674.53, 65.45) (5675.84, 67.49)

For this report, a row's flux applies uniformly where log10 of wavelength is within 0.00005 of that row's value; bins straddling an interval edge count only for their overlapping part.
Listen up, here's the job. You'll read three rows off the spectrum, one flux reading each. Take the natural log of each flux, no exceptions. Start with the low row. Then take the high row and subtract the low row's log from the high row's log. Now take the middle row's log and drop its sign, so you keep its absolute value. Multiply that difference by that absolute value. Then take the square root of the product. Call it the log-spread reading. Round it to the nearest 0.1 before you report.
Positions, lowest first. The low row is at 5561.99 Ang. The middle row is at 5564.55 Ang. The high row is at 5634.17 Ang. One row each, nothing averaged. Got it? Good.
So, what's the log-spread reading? 0.2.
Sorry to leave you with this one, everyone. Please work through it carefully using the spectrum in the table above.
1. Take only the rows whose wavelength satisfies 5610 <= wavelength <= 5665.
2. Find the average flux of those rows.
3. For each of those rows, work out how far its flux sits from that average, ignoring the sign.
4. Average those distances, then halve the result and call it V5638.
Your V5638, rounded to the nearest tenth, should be 1.4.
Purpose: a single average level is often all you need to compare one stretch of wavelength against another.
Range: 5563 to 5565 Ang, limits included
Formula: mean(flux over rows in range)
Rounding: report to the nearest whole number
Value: 65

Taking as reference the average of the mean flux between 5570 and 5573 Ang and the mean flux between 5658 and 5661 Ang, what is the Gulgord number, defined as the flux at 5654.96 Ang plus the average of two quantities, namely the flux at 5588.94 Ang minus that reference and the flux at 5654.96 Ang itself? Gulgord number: 102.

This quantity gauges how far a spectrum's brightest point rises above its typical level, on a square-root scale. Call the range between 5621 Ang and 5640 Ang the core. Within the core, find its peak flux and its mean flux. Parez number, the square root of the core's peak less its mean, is 2.1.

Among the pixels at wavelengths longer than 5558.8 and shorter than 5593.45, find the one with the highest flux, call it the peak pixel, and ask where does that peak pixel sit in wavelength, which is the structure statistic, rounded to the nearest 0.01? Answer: 5577.37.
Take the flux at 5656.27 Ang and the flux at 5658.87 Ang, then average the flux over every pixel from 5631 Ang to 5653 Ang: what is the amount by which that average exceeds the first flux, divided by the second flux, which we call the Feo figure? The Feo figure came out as 0.009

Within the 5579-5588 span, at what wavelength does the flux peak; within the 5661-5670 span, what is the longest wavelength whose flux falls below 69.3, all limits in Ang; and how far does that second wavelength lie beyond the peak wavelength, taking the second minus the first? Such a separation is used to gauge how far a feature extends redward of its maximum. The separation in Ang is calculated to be 89.4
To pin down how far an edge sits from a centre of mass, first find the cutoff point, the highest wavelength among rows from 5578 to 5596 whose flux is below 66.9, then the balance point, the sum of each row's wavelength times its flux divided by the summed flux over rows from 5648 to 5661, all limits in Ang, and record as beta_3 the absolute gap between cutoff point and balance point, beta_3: 60.1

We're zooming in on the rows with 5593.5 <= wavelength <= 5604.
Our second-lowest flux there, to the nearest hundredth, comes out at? 61.19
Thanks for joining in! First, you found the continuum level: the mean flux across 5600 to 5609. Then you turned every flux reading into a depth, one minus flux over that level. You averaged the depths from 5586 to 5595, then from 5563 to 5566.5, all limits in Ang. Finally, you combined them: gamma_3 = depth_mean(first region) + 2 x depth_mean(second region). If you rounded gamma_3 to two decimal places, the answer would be 0.13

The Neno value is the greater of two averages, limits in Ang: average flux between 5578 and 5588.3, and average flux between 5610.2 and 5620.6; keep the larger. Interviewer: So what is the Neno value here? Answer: 66.3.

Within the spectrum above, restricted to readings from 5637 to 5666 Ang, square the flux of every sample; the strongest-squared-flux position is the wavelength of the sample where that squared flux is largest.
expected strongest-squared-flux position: 5640.66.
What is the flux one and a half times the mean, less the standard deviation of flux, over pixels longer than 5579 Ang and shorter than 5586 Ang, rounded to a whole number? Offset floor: 98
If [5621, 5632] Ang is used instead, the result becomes 99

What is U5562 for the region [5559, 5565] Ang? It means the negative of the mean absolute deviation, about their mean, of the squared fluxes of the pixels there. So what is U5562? -300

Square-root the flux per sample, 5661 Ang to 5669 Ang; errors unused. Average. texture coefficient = 8.21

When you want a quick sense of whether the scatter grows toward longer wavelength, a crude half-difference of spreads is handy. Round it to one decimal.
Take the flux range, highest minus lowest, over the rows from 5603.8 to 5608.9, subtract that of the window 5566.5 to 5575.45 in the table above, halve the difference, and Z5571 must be -0.8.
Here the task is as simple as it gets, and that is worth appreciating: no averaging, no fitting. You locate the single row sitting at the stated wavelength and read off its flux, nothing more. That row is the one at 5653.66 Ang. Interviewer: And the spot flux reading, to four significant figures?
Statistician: 68.20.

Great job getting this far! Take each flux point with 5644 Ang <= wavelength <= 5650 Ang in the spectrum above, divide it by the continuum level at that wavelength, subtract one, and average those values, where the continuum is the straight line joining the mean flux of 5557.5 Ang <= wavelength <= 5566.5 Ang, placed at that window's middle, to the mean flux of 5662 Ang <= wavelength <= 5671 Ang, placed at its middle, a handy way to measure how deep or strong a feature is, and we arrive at 0.002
